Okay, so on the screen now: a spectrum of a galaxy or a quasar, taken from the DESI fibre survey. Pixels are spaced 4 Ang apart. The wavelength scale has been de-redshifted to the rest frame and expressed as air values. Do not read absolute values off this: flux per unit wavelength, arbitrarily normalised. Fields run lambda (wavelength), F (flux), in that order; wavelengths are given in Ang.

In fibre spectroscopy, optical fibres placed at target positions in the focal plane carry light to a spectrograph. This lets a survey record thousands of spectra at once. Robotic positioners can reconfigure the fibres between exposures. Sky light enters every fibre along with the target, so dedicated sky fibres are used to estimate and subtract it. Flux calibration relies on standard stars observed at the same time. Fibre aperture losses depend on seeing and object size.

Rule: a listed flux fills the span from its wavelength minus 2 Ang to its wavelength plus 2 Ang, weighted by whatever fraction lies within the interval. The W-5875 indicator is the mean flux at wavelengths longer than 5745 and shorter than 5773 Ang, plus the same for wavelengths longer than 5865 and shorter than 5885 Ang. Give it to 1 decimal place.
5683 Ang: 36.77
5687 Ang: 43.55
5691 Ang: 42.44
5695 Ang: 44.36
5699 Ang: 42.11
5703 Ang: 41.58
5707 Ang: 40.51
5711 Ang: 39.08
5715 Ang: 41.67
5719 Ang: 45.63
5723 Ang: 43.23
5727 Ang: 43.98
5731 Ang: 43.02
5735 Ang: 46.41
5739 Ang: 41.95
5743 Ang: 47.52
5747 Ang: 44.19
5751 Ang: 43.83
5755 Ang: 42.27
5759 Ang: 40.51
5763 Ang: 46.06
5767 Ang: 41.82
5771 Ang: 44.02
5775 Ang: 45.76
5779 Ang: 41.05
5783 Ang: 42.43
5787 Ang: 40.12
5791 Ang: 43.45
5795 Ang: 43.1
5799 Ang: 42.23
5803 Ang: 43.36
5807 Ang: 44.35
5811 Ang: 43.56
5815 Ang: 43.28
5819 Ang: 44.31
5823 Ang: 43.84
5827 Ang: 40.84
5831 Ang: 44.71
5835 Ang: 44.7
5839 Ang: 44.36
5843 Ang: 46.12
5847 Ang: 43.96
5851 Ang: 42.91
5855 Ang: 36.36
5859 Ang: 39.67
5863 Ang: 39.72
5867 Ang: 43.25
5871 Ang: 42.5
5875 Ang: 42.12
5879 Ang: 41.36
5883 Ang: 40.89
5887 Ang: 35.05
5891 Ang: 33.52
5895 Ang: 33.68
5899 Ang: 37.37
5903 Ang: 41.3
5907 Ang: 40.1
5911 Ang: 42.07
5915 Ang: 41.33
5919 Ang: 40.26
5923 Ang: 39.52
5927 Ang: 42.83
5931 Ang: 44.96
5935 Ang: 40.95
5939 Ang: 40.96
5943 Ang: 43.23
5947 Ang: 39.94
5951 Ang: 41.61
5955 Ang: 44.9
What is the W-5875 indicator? 85.3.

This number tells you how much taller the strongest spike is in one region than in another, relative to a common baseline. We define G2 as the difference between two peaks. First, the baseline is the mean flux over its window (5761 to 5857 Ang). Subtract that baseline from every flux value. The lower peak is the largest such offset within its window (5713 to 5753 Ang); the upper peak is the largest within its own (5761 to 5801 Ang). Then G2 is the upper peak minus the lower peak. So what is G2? -1.5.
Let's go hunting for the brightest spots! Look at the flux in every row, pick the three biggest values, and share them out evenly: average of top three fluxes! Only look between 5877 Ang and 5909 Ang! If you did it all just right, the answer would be 41.2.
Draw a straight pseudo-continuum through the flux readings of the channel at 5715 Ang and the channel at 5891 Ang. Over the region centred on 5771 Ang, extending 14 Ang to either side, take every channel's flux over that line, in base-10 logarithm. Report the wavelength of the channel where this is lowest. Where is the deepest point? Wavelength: 5759 Ang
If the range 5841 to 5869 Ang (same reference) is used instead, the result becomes 5855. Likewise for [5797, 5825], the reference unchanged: 5799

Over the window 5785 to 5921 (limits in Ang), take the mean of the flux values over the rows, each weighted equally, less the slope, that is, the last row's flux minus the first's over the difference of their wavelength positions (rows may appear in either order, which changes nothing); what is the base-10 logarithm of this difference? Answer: 1.62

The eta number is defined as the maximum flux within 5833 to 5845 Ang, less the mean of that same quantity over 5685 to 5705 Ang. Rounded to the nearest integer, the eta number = 3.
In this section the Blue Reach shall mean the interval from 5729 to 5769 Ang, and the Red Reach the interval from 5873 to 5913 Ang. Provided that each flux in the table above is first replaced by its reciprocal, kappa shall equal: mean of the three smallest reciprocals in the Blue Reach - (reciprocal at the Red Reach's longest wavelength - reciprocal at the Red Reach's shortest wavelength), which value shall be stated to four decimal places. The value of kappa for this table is 0.0214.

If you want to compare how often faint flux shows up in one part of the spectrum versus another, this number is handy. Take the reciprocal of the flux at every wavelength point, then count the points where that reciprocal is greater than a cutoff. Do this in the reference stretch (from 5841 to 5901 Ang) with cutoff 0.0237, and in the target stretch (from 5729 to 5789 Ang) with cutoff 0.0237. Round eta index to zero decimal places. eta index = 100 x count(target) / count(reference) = 50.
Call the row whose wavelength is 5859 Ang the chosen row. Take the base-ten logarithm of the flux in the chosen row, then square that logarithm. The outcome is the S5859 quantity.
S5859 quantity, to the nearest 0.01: 2.56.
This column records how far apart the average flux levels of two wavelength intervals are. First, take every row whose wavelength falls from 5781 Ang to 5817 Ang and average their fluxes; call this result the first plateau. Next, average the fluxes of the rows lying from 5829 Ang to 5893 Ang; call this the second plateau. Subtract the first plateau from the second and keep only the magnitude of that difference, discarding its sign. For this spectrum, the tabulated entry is 1.55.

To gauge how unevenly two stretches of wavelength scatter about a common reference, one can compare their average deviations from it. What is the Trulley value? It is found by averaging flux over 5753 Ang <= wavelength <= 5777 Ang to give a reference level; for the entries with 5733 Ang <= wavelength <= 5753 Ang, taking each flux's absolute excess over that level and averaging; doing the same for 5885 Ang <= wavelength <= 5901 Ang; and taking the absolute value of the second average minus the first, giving 6.5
